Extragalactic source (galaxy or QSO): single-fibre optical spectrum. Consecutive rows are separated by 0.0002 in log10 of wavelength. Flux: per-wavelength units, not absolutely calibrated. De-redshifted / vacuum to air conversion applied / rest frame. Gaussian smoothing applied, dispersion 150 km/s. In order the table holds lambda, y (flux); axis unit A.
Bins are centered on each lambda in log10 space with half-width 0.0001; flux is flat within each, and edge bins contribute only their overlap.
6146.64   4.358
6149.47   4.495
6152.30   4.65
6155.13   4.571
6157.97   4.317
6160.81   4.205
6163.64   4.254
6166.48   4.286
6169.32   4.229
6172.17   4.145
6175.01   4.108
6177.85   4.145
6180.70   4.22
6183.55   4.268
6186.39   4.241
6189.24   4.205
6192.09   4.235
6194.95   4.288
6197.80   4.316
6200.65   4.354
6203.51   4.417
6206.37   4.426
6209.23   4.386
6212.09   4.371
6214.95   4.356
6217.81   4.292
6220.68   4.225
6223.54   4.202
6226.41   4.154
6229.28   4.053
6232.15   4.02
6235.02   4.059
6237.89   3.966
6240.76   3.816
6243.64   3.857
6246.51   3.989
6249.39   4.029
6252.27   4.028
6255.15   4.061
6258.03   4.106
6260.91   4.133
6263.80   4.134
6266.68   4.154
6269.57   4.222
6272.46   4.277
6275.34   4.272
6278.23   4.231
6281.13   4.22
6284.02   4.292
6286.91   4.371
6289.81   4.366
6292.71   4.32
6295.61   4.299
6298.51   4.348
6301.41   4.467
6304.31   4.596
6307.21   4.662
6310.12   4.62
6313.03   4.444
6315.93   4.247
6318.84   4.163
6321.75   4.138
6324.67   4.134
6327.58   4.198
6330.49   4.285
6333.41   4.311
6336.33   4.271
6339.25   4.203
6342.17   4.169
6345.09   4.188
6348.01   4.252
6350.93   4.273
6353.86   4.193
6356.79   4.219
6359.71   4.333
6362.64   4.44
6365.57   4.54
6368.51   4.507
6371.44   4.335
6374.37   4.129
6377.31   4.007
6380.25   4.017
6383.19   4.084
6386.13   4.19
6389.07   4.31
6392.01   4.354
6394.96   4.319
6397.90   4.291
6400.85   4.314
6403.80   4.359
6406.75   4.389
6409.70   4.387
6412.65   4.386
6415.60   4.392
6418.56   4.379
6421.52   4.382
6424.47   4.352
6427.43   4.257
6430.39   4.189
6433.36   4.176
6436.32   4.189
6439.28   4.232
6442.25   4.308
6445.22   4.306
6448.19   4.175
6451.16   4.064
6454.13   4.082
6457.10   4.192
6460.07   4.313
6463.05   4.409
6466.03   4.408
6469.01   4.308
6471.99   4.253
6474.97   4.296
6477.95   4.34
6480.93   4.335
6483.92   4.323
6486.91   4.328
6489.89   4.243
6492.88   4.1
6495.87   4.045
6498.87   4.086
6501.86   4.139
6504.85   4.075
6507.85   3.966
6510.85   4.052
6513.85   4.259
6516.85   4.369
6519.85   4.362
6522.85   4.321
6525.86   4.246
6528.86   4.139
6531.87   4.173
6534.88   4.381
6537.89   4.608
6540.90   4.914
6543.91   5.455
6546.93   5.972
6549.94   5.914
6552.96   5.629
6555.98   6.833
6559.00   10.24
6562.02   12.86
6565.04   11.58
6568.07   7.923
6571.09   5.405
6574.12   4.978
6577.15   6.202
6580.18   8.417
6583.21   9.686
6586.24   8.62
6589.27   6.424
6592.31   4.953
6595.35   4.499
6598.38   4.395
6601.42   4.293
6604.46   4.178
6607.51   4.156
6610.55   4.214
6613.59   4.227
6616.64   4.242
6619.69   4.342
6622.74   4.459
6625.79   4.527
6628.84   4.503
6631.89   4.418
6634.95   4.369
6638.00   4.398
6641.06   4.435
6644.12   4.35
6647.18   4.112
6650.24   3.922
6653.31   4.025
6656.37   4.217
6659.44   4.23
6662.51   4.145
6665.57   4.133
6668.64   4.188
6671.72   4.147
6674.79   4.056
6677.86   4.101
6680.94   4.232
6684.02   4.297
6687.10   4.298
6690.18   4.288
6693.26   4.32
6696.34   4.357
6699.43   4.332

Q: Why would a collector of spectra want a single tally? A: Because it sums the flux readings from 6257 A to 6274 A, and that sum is 25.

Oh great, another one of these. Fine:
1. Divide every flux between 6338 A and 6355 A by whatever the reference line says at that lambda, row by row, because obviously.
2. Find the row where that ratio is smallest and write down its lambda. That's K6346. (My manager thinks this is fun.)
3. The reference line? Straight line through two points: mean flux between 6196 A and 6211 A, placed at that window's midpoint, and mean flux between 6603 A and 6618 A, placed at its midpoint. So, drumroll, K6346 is 6342.17 A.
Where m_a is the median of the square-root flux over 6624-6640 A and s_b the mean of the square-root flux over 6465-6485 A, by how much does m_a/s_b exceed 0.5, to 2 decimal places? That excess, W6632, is 0.51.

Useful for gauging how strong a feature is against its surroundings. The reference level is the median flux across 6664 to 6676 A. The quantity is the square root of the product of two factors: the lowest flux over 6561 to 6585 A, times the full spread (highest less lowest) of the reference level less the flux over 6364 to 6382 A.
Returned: 1.63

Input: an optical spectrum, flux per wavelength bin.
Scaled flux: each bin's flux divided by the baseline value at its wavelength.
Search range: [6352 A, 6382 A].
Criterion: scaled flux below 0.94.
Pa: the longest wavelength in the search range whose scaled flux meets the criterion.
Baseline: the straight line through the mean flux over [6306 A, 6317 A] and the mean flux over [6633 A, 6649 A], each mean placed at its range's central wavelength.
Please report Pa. 6380.25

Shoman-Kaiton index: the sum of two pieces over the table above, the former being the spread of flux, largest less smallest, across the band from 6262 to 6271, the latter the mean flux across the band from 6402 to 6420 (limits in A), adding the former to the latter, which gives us 4.47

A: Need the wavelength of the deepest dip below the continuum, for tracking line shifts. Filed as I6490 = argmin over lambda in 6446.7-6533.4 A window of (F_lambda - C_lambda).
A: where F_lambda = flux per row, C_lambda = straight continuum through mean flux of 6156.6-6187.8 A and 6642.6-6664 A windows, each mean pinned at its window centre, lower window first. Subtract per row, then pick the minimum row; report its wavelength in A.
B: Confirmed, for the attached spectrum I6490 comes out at 6507.85 A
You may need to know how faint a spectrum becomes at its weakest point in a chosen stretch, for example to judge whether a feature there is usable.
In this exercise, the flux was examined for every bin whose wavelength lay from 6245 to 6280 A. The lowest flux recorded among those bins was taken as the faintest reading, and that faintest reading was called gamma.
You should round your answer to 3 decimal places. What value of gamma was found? 3.989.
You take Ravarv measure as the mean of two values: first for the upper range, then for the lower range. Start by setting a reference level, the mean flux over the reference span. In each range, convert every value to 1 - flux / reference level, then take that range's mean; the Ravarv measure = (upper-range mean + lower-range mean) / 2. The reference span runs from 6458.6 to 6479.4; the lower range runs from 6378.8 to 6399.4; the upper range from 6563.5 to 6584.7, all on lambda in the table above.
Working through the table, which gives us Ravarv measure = -0.38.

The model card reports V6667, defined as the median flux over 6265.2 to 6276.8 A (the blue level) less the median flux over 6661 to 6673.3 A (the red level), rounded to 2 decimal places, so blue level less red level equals 0.10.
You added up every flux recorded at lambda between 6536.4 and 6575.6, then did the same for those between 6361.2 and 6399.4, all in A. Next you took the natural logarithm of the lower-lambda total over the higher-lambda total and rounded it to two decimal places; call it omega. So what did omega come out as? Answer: -0.51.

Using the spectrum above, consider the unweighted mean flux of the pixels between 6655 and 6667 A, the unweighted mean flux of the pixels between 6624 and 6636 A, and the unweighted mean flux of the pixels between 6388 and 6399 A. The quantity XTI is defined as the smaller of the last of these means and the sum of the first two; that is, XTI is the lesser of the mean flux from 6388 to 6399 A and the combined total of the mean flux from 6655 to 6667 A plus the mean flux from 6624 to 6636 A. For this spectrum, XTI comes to 4.32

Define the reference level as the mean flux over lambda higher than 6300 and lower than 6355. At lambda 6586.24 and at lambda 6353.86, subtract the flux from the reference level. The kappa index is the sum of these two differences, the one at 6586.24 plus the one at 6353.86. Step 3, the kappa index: -4.2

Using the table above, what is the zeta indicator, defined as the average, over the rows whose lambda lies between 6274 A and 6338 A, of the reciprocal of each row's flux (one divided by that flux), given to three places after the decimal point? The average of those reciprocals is 0.231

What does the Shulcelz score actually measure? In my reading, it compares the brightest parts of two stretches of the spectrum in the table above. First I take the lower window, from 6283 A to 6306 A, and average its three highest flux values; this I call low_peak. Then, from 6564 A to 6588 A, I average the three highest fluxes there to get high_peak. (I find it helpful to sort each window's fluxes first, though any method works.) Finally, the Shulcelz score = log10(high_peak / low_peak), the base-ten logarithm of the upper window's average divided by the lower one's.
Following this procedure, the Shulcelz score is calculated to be 0.347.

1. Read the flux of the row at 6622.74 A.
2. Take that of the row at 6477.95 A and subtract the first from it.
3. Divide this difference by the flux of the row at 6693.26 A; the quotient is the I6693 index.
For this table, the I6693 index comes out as -0.03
